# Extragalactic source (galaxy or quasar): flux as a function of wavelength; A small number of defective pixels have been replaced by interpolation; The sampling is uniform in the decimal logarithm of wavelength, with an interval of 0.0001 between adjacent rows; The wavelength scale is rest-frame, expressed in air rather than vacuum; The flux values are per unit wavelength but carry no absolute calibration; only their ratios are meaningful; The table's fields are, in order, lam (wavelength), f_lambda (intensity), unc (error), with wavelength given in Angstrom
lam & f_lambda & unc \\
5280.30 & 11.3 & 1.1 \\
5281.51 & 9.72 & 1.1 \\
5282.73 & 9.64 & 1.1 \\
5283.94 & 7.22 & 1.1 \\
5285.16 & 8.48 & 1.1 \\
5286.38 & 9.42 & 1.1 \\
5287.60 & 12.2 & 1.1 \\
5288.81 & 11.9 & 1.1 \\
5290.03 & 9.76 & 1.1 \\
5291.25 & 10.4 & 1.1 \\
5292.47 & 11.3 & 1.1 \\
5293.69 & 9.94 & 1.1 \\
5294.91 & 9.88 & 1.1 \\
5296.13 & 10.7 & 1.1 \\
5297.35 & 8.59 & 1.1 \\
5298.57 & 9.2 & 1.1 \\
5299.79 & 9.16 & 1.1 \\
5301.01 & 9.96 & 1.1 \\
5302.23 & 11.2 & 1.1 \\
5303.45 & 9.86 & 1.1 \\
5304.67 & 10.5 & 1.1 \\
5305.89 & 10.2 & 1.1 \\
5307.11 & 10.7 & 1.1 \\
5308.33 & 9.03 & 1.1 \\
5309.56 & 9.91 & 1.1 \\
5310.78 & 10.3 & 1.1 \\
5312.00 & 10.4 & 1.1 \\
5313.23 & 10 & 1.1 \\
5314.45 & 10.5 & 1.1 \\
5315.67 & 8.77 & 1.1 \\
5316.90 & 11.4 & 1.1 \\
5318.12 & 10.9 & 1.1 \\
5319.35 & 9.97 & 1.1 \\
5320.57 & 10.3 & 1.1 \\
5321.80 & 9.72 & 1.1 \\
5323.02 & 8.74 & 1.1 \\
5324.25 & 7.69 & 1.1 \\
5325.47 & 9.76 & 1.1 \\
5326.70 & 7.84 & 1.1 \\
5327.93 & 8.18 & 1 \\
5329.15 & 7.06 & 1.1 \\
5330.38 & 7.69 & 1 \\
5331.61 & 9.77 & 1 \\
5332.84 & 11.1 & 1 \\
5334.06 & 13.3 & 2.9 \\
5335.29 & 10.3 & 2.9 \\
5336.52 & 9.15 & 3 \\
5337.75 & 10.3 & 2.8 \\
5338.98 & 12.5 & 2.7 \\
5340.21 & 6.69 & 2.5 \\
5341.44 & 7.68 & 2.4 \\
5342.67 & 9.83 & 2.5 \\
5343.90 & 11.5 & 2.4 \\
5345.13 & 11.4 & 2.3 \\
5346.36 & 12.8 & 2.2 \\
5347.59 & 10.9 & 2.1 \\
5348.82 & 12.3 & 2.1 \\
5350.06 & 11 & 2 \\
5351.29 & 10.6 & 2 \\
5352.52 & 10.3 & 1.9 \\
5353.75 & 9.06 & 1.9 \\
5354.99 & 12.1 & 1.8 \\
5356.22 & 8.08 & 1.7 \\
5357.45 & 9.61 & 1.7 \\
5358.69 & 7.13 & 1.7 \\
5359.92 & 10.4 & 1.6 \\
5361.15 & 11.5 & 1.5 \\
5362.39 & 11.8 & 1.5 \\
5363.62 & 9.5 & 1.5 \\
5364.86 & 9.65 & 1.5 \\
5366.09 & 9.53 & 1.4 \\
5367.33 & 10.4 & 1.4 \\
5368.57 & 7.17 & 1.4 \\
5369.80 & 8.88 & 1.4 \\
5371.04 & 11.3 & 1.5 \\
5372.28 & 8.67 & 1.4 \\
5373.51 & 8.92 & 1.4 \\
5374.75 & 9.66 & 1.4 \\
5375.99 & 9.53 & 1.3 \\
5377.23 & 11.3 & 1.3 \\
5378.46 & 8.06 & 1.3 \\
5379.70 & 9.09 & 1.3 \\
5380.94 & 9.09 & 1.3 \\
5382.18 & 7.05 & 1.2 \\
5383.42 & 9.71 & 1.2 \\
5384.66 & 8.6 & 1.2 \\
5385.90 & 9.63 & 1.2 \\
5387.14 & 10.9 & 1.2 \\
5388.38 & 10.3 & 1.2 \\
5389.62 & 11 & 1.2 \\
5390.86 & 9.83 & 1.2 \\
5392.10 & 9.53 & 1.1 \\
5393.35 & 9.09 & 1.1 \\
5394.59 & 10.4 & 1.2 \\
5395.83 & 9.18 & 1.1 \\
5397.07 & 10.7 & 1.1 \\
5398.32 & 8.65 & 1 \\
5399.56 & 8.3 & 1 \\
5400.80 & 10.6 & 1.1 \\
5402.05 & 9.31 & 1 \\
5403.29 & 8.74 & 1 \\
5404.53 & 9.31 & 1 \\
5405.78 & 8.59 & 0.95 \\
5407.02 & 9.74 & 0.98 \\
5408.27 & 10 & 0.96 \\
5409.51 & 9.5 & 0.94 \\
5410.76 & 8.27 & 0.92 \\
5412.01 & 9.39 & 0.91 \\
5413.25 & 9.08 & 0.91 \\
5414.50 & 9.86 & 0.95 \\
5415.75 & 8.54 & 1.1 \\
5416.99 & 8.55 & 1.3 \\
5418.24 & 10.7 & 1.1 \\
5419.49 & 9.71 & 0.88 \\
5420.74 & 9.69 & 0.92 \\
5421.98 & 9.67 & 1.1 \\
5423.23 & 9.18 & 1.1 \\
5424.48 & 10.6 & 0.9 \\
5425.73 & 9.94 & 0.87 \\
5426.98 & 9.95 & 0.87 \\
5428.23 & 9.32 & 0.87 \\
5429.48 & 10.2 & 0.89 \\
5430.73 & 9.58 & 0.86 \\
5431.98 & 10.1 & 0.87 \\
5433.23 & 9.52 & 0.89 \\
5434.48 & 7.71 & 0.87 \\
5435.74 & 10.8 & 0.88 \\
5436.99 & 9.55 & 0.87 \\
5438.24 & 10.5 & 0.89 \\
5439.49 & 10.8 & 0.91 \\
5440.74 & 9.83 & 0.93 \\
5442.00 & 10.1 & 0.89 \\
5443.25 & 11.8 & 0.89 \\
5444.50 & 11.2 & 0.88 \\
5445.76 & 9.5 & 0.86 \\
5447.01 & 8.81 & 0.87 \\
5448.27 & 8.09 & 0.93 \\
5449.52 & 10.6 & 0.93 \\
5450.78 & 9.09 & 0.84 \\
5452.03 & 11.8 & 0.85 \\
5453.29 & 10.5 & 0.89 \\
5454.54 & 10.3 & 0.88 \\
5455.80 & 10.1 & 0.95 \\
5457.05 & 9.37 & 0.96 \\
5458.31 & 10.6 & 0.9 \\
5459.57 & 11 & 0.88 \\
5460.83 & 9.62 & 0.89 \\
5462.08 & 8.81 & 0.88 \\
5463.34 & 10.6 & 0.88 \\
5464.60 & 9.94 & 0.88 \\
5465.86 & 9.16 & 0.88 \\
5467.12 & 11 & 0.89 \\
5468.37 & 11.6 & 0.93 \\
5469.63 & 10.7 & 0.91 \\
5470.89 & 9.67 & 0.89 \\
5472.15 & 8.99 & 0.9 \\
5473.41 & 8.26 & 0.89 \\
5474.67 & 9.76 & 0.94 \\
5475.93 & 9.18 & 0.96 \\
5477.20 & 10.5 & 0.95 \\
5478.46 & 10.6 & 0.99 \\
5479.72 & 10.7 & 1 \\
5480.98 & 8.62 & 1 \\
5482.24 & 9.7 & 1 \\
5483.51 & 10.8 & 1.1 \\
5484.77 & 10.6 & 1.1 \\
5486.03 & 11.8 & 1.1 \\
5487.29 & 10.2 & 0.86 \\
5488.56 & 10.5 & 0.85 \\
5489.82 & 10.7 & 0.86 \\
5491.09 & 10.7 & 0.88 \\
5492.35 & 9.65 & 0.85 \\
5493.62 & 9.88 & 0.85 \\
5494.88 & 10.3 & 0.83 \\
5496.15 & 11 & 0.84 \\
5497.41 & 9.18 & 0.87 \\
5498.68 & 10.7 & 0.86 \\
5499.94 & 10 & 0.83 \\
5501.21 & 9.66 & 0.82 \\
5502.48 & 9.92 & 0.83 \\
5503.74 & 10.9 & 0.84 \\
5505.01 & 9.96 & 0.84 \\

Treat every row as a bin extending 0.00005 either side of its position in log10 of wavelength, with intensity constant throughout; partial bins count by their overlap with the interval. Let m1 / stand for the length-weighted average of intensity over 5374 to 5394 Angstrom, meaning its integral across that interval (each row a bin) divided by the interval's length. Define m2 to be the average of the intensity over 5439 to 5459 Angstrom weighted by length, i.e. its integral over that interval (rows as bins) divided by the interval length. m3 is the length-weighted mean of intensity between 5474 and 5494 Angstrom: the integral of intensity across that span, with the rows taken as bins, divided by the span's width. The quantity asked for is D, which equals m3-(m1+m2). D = -9.4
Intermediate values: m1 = 9.52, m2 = 10.2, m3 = 10.2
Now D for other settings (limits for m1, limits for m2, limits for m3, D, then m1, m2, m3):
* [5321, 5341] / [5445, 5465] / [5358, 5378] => -9.6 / 9.36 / 9.9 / 9.7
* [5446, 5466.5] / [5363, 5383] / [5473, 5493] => -9.0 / 9.89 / 9.2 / 10.2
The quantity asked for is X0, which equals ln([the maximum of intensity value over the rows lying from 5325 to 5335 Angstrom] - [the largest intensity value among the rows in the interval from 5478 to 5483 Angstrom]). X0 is 1.0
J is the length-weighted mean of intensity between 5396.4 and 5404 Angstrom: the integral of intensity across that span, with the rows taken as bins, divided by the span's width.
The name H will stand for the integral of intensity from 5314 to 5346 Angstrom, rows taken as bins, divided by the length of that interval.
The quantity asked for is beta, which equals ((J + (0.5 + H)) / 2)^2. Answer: 96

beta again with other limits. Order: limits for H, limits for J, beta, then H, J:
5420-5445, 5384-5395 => 104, 10.0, 9.9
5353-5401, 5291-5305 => 101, 9.6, 10.0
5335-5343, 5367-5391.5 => 94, 9.4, 9.4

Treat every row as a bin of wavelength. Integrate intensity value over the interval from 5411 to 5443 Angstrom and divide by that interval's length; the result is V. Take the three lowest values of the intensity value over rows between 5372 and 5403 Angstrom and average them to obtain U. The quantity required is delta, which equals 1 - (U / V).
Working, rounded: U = 7.80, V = 9.7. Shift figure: 0.20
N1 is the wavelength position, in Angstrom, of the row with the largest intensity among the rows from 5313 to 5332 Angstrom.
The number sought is 5316.90 Angstrom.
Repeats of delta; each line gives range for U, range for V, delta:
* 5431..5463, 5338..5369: 0.19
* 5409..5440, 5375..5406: 0.14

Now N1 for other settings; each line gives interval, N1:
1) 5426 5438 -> 5435.74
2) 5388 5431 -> 5389.62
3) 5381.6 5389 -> 5387.14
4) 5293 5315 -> 5302.23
